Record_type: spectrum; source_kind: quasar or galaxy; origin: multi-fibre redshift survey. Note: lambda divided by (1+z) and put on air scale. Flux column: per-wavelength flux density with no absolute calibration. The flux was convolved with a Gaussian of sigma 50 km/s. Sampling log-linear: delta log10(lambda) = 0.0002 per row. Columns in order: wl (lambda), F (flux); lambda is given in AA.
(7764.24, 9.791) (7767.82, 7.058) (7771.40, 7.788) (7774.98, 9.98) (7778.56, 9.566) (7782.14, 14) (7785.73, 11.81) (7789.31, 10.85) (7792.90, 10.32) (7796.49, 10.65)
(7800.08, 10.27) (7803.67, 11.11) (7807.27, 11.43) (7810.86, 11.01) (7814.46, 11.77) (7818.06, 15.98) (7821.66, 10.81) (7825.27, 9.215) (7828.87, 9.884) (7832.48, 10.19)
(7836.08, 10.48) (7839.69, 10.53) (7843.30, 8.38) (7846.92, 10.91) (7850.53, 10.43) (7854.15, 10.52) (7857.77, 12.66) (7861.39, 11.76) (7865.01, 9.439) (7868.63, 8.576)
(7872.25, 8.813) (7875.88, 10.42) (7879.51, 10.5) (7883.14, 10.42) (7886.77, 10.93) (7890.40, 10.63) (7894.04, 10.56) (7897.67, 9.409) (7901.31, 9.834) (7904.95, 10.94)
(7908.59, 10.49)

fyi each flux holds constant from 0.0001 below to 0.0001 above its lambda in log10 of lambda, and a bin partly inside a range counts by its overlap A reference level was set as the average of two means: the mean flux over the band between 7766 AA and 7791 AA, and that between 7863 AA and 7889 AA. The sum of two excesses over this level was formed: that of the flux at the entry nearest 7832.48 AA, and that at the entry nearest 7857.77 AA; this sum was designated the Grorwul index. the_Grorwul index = 2.8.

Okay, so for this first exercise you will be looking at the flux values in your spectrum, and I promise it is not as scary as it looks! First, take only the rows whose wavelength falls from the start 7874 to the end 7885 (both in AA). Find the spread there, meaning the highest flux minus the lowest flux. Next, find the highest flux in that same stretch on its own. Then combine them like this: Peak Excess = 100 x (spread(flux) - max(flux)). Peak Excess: -1042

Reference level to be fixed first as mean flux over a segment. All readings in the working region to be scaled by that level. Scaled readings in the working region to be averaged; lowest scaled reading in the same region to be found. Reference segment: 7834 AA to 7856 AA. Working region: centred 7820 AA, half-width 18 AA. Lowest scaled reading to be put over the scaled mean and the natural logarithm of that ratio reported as -0.19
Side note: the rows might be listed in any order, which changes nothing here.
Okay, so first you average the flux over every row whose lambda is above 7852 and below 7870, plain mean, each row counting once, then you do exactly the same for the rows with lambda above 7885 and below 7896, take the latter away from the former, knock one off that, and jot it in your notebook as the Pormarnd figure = -1.1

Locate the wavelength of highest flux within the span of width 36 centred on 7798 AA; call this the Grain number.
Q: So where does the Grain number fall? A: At 7782.14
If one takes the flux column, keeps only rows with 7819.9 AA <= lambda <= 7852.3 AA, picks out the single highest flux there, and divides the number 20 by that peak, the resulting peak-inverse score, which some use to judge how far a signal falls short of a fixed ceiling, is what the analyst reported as 1.83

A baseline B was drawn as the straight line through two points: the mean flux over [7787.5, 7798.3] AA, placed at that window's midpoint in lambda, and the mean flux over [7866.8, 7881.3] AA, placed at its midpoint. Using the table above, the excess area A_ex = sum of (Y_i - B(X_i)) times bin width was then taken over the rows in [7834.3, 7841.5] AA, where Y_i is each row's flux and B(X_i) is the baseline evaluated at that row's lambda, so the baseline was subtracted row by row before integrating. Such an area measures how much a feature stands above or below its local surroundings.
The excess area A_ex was 3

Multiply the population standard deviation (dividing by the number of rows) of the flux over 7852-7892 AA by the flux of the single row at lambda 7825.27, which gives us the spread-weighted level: 10.4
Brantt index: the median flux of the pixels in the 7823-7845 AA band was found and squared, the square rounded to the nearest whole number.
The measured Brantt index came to 101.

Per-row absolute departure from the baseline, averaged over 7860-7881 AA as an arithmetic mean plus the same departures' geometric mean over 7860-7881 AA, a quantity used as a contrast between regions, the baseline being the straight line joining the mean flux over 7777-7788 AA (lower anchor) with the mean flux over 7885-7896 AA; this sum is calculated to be 2.2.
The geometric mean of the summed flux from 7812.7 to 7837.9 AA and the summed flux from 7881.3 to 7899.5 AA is 64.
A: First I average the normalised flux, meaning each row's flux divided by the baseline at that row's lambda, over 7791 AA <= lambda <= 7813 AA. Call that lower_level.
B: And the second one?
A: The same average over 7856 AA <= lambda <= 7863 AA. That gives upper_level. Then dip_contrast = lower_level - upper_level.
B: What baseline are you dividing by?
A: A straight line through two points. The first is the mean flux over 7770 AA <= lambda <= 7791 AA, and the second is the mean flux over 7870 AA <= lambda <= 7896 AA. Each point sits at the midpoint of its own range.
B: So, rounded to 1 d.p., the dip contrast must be -0.2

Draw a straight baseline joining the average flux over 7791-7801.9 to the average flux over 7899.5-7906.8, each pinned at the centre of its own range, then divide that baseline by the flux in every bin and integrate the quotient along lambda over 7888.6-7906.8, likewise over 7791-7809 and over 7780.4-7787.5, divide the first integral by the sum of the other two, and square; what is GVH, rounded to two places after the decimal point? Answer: 0.63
